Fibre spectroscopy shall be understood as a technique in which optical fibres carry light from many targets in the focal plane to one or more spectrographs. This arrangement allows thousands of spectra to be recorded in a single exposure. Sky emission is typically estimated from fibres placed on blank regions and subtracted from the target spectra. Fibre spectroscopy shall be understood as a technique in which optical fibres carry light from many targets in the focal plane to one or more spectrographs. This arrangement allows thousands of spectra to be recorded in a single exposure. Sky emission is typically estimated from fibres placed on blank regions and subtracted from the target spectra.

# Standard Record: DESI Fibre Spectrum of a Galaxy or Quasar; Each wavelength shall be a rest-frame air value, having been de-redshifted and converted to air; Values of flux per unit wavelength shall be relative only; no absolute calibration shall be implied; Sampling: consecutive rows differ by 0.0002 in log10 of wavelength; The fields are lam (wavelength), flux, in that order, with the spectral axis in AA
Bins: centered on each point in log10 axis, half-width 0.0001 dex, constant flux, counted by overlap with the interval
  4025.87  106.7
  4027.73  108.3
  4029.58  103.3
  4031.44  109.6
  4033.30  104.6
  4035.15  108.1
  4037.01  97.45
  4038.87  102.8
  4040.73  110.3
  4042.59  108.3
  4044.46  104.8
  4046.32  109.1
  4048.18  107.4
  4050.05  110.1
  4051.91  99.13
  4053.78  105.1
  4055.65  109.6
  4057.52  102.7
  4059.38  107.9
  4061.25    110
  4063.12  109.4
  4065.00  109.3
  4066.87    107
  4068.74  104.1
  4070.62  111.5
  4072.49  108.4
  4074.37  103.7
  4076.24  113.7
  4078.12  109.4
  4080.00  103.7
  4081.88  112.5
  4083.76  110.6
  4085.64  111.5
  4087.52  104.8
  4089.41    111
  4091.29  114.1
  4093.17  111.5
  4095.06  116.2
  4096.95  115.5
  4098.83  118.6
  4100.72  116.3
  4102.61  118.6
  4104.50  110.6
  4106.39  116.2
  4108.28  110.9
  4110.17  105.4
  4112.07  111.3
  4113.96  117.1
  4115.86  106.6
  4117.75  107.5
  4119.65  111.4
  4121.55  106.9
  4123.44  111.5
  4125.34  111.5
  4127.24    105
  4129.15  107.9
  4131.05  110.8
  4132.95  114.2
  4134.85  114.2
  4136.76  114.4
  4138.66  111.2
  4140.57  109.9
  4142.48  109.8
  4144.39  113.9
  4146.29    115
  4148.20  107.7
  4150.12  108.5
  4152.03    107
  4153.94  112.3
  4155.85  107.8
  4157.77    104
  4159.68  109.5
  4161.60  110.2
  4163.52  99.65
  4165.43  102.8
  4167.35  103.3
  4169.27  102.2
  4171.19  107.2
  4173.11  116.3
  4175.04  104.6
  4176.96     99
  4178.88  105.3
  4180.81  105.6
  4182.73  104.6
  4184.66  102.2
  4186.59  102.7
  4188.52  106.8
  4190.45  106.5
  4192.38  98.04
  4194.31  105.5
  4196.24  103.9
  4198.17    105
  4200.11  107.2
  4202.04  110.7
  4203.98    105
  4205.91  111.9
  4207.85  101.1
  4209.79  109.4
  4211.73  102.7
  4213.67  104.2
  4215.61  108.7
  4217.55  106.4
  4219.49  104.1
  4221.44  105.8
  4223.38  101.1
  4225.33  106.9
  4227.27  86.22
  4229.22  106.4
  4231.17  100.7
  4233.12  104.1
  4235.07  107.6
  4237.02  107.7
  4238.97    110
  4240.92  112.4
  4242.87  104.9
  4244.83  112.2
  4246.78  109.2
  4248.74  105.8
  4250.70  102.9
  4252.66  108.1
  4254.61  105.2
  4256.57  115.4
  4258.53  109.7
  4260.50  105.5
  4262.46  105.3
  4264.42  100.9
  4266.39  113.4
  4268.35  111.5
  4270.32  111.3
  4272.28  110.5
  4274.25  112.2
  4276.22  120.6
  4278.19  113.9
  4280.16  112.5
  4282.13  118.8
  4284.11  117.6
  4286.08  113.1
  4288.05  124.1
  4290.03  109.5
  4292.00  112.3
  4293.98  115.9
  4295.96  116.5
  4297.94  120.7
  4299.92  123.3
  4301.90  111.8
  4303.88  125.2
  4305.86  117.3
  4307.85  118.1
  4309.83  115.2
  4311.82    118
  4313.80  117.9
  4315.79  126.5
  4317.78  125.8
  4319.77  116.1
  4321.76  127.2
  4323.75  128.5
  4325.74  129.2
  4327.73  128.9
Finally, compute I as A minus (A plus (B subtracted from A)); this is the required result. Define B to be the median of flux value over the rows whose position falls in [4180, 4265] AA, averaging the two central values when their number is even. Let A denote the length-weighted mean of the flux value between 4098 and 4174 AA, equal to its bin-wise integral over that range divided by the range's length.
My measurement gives -4.5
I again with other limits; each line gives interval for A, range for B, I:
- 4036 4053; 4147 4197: -0.1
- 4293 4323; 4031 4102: -10.4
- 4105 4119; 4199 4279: -3.5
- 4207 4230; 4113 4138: 7.8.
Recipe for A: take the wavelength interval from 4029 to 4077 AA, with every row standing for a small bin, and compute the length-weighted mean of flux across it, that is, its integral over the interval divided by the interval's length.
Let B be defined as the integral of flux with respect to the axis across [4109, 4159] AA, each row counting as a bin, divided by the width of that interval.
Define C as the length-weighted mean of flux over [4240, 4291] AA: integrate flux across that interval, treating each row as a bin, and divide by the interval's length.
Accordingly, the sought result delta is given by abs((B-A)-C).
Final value 108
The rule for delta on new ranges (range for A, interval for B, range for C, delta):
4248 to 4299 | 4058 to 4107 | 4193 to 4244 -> 107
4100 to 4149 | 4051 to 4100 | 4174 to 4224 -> 107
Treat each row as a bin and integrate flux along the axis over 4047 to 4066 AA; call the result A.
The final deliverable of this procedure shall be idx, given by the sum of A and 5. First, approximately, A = 2035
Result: 2040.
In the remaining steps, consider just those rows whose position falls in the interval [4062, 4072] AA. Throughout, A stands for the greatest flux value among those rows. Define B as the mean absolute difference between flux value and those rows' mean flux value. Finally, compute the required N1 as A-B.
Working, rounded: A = 111.5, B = 2.2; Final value 109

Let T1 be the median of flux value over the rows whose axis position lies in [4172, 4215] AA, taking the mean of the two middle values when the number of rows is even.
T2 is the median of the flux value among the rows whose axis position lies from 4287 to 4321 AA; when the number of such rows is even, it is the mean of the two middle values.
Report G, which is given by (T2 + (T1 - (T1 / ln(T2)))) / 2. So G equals 100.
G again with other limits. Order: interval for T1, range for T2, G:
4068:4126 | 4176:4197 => 96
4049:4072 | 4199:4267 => 96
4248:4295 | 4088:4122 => 100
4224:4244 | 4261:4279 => 98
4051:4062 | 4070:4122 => 98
